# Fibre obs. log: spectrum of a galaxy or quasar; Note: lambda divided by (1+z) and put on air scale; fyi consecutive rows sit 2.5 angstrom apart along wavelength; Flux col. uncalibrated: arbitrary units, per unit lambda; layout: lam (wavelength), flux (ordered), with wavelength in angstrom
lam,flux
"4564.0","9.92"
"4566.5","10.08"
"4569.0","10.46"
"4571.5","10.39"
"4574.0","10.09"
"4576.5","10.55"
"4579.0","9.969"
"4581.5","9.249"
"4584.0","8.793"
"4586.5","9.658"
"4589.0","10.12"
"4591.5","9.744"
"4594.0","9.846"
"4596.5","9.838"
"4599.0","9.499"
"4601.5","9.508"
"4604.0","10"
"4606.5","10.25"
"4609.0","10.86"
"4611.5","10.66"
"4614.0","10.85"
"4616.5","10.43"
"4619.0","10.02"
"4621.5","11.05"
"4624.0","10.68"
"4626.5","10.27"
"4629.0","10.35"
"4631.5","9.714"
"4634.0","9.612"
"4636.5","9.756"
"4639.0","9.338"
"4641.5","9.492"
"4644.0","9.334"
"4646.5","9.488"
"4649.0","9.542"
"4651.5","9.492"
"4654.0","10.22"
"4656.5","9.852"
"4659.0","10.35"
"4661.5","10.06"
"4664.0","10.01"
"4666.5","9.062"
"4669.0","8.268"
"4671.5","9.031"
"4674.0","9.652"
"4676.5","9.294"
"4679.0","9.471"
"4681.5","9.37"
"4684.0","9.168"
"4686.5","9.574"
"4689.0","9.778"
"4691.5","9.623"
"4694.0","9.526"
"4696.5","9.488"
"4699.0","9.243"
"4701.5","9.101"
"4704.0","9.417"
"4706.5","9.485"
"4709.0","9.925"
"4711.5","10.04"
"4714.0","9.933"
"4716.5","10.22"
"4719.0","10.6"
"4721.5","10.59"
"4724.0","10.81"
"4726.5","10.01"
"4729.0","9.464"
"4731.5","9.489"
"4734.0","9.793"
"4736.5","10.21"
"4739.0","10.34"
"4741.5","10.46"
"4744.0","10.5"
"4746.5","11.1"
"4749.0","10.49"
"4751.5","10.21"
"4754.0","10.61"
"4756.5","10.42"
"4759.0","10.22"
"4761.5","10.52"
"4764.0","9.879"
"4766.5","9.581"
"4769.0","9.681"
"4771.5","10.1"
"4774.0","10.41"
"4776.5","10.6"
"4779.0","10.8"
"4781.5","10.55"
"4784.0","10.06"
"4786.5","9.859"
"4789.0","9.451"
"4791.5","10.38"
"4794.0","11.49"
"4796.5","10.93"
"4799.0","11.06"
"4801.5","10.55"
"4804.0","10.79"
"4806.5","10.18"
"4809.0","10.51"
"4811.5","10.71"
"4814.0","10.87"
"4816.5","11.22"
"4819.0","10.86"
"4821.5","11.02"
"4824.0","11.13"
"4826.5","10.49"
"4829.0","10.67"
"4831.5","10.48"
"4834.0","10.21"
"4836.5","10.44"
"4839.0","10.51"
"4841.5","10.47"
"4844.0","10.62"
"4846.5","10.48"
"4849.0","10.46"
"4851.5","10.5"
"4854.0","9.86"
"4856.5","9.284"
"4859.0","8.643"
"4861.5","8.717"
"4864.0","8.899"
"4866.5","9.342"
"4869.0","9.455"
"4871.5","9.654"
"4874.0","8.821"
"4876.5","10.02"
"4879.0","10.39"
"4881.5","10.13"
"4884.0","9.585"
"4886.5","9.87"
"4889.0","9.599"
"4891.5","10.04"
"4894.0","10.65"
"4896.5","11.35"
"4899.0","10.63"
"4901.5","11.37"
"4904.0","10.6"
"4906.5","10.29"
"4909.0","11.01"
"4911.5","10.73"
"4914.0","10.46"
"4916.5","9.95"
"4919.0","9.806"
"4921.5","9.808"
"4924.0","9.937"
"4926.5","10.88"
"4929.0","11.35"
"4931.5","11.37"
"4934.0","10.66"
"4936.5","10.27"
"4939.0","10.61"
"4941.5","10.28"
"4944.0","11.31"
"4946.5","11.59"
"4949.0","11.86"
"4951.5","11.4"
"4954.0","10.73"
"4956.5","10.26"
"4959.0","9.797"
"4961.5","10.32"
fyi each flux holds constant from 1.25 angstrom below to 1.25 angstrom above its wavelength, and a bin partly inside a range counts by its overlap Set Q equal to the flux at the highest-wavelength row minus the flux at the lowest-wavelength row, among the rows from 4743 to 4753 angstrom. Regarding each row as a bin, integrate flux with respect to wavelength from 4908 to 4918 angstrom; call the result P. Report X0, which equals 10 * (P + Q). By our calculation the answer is 1048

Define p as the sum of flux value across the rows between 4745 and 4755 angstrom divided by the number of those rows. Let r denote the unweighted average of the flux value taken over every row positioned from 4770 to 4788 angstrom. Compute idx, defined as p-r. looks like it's 0.3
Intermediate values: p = 10.6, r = 10.3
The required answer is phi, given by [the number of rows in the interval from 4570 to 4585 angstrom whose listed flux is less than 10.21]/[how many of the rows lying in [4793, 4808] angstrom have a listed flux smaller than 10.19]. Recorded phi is 4.0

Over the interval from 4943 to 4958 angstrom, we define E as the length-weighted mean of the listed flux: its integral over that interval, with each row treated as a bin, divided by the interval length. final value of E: 11.2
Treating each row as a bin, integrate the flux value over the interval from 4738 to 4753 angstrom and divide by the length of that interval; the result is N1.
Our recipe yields 10.5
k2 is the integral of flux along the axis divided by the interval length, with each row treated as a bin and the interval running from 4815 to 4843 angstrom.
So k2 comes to 10.7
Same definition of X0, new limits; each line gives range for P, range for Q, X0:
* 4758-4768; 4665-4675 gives 1010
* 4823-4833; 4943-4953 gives 1068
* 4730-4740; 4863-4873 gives 1001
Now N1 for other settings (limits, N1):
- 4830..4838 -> 10.4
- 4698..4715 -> 9.6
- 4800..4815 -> 10.6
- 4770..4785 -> 10.4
